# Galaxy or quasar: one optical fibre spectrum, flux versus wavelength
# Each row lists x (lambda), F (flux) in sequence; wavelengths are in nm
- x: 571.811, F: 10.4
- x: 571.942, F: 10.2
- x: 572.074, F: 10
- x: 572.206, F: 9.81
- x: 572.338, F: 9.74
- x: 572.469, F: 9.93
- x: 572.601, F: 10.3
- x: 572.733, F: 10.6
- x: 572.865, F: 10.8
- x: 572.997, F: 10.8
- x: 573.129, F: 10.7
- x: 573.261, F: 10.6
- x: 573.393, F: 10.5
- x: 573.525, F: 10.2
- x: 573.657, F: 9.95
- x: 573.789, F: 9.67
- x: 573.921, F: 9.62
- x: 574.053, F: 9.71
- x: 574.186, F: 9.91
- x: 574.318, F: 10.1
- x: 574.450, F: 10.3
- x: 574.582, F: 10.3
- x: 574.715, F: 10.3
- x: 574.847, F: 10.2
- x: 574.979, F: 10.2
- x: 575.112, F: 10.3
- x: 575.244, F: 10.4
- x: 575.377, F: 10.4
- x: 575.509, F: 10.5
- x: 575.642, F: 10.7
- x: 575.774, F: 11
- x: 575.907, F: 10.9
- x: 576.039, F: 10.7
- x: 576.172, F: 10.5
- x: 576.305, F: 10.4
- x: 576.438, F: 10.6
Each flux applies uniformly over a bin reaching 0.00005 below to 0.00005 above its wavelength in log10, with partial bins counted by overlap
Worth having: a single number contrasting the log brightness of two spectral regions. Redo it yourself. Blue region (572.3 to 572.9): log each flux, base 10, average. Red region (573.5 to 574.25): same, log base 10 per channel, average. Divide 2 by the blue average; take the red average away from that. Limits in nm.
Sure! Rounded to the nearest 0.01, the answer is 0.98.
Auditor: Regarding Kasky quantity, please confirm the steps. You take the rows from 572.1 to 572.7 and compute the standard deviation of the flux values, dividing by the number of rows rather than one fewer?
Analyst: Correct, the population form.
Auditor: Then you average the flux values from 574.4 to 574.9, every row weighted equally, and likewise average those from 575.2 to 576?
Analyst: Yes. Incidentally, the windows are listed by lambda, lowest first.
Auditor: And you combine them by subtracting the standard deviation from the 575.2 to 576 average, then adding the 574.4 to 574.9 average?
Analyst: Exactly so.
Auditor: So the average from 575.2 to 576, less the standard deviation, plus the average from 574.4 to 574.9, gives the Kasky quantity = 20.7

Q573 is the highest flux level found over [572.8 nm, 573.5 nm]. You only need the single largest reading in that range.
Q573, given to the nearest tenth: 10.8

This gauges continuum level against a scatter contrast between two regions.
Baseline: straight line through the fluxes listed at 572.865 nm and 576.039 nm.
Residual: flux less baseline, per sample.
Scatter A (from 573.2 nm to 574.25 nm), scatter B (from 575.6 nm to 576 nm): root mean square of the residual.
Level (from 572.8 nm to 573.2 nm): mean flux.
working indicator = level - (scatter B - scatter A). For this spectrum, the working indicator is 11.4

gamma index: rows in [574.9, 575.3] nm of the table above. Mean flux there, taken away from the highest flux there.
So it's 0.10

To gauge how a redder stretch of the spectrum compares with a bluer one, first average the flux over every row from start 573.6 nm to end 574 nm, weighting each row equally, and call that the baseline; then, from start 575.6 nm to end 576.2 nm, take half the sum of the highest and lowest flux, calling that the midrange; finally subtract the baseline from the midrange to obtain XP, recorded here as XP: 1.0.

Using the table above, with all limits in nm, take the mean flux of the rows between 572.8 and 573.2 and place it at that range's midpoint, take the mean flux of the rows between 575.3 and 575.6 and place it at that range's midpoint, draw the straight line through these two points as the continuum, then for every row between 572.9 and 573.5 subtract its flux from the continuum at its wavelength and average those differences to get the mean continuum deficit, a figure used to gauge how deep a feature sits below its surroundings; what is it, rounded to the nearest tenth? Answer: 0.1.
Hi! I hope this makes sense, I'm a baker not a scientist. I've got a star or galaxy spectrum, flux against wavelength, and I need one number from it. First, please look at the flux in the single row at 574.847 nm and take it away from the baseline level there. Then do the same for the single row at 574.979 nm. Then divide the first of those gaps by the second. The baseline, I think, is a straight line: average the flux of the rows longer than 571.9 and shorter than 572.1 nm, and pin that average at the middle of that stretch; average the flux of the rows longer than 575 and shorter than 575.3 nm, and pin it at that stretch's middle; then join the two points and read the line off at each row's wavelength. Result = 1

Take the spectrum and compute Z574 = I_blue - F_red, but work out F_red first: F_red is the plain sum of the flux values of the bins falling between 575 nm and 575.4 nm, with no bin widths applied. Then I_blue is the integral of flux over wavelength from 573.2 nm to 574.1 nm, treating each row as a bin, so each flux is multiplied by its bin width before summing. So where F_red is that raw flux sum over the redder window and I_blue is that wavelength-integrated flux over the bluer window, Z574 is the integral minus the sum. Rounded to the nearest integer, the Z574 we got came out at -22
